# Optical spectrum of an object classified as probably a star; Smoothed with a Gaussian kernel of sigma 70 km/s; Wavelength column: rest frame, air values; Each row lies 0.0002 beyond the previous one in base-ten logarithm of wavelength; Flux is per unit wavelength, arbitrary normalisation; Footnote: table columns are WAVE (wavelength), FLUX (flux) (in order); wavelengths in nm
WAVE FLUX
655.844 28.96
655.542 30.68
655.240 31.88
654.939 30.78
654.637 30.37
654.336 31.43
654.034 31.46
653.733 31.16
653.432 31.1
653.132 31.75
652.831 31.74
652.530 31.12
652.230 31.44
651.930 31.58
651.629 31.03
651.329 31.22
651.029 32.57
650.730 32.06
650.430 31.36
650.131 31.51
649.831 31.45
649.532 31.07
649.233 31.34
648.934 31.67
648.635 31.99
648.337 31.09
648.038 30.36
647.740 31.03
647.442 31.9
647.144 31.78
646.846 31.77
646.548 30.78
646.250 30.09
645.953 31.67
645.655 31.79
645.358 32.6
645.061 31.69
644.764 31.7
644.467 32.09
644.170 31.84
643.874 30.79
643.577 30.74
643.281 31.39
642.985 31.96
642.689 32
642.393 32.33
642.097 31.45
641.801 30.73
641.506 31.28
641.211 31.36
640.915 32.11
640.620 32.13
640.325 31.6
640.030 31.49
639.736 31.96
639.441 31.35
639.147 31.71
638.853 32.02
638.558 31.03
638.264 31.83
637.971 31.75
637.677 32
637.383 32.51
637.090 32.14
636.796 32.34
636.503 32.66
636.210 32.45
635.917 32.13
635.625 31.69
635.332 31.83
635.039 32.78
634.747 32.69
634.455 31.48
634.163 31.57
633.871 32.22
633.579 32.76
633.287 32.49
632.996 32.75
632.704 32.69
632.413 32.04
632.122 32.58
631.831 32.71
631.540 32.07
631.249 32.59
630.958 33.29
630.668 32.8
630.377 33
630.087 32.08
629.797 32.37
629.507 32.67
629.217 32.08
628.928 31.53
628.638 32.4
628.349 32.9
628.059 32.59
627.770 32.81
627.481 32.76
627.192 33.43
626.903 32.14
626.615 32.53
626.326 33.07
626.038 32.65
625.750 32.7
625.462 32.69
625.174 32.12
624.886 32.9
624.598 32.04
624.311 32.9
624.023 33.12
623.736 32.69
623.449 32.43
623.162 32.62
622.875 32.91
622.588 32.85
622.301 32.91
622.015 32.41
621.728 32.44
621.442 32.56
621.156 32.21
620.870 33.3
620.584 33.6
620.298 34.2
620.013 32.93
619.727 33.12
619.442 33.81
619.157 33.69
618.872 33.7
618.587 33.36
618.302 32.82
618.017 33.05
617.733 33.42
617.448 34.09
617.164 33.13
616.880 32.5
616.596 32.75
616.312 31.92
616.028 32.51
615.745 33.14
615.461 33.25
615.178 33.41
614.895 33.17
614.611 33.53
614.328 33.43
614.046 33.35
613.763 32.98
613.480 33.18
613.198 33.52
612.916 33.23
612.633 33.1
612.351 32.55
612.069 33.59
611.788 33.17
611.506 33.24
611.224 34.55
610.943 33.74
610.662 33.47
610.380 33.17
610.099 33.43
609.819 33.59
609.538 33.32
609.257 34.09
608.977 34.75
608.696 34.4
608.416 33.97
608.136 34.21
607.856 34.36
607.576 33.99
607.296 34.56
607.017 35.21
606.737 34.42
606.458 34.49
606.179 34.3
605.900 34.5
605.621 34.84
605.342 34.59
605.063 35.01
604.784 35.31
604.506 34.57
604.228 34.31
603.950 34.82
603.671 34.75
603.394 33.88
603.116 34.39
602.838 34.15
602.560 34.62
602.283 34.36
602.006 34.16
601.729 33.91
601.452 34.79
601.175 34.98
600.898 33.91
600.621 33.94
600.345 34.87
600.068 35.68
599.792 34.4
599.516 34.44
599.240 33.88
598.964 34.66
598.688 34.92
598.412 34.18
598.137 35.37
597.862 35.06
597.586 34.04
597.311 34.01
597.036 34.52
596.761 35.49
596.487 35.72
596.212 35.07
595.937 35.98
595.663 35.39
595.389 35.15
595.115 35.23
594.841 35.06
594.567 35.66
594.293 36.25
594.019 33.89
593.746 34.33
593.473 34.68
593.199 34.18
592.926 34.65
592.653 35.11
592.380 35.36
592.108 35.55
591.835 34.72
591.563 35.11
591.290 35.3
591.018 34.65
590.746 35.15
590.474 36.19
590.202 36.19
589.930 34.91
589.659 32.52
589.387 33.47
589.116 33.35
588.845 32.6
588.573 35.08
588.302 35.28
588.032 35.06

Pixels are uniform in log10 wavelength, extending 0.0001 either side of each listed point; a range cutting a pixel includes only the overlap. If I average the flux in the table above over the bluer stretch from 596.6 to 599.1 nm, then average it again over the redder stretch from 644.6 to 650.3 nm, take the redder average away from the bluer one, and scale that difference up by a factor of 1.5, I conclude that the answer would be 4.9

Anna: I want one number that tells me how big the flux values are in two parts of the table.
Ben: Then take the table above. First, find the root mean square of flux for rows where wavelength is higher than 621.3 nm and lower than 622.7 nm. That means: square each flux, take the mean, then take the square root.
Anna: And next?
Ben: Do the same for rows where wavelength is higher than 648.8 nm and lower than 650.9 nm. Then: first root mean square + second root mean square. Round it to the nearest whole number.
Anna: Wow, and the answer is 64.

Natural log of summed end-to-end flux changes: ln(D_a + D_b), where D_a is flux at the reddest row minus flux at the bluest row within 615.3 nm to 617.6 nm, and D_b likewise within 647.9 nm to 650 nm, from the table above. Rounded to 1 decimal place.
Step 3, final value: 0.7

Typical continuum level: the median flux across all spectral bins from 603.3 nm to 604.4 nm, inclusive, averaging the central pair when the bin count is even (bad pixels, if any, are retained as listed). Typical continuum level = 34.5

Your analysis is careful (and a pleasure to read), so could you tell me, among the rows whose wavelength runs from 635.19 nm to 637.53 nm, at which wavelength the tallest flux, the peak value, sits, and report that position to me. 636.503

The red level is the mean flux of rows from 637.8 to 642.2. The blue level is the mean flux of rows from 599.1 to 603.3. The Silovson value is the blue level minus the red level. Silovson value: 2.8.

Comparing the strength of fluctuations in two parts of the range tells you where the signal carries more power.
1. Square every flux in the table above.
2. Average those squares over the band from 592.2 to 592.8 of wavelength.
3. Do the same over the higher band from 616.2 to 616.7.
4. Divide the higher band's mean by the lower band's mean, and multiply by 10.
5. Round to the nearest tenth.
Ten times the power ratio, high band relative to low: 8.4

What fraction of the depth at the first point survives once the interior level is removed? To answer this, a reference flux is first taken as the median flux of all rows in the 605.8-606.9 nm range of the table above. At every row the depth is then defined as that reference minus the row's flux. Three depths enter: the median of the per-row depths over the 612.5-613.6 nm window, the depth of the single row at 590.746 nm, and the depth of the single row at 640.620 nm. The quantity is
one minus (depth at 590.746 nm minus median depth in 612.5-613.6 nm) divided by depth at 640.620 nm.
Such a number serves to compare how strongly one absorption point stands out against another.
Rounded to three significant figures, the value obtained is 1.84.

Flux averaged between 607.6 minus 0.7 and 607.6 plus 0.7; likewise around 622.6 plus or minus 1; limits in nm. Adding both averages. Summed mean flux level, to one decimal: 67.1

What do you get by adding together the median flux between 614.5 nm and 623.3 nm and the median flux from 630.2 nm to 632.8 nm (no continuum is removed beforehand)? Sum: 65.8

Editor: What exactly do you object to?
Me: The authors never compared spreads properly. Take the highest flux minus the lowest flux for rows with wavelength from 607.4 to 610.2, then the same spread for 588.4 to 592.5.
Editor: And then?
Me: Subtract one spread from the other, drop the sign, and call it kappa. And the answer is 2.2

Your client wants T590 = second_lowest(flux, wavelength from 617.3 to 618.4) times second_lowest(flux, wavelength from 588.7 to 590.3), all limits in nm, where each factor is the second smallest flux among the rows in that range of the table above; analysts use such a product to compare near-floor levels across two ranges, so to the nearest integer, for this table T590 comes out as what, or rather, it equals 1077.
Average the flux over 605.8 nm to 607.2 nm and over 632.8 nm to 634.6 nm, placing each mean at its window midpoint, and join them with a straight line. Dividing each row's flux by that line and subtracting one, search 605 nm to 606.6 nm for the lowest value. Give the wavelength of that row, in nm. 606.179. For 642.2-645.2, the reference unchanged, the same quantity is 643.577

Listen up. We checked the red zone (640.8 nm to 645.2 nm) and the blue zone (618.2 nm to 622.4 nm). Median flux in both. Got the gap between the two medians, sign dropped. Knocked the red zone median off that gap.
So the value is -30.3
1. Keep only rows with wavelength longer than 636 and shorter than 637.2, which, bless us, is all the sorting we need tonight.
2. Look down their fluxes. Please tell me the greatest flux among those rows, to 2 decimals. 32.66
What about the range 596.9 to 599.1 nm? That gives 35.37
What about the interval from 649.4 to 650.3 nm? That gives 31.51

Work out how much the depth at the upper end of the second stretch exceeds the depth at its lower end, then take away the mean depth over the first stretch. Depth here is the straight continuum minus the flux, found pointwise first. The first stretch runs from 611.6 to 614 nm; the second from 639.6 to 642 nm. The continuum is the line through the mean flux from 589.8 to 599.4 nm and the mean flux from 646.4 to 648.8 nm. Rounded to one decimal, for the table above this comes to 0.5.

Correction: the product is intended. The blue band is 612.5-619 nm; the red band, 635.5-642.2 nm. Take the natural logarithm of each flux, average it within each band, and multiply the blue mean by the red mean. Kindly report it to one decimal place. 12.1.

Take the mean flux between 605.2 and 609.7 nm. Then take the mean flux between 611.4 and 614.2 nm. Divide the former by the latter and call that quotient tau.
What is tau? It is 1.04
